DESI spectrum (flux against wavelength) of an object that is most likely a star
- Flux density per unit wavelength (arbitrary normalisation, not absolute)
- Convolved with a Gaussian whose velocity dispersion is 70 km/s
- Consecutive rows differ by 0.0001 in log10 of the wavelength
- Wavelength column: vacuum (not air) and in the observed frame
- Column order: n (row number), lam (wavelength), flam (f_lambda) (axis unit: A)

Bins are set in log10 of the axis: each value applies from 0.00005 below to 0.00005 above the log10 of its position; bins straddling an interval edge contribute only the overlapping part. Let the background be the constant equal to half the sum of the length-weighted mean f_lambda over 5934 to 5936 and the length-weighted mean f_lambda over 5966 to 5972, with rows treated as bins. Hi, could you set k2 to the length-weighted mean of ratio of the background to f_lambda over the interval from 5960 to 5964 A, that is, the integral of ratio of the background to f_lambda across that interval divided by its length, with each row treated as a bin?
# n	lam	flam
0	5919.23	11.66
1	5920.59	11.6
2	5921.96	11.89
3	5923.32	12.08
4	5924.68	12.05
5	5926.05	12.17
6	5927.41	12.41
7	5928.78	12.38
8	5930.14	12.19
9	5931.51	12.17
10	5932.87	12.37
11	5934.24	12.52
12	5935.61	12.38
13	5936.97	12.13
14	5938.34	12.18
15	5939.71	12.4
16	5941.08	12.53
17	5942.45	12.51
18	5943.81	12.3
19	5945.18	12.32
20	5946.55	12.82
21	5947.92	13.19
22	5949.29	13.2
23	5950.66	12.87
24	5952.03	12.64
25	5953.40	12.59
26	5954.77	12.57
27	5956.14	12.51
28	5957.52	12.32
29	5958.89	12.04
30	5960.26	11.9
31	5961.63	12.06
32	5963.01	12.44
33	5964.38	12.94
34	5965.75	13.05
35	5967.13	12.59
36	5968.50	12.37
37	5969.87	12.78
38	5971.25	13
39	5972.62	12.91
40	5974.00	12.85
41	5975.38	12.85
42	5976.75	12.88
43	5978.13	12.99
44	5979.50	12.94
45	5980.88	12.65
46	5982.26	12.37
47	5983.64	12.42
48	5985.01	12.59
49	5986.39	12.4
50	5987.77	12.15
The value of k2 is 1.03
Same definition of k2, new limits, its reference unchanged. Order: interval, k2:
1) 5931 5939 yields 1.02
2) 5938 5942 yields 1.01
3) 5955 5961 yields 1.03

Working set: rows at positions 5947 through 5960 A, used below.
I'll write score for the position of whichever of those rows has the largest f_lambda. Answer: 5949.29 A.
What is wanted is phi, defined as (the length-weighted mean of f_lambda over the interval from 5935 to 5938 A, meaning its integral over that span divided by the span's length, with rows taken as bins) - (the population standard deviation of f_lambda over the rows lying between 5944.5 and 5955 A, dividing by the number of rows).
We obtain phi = 12.0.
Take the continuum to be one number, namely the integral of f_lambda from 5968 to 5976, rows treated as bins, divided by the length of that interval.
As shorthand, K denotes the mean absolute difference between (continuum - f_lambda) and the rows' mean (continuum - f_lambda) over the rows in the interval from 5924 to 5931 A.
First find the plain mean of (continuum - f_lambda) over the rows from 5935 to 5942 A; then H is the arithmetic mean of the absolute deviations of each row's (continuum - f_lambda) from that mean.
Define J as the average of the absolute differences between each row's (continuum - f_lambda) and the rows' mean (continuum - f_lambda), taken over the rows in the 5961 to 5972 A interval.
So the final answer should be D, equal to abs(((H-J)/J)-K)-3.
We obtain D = -2.34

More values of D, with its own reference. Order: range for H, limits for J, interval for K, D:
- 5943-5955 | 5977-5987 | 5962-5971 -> -2.93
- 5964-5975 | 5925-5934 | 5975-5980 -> -2.40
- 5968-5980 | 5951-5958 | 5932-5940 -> -2.78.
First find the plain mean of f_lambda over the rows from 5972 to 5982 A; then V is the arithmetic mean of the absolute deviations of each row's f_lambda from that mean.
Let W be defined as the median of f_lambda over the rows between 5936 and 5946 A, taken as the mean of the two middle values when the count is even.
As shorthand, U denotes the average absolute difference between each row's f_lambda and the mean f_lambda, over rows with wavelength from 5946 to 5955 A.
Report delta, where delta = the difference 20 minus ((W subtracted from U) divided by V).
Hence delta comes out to 189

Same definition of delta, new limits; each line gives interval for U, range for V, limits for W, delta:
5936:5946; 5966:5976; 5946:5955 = 98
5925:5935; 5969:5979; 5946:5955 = 225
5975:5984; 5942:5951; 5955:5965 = 58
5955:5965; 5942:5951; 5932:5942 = 58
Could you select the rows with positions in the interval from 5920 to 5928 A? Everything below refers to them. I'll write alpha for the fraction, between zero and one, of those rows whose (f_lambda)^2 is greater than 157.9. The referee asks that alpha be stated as 0.00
